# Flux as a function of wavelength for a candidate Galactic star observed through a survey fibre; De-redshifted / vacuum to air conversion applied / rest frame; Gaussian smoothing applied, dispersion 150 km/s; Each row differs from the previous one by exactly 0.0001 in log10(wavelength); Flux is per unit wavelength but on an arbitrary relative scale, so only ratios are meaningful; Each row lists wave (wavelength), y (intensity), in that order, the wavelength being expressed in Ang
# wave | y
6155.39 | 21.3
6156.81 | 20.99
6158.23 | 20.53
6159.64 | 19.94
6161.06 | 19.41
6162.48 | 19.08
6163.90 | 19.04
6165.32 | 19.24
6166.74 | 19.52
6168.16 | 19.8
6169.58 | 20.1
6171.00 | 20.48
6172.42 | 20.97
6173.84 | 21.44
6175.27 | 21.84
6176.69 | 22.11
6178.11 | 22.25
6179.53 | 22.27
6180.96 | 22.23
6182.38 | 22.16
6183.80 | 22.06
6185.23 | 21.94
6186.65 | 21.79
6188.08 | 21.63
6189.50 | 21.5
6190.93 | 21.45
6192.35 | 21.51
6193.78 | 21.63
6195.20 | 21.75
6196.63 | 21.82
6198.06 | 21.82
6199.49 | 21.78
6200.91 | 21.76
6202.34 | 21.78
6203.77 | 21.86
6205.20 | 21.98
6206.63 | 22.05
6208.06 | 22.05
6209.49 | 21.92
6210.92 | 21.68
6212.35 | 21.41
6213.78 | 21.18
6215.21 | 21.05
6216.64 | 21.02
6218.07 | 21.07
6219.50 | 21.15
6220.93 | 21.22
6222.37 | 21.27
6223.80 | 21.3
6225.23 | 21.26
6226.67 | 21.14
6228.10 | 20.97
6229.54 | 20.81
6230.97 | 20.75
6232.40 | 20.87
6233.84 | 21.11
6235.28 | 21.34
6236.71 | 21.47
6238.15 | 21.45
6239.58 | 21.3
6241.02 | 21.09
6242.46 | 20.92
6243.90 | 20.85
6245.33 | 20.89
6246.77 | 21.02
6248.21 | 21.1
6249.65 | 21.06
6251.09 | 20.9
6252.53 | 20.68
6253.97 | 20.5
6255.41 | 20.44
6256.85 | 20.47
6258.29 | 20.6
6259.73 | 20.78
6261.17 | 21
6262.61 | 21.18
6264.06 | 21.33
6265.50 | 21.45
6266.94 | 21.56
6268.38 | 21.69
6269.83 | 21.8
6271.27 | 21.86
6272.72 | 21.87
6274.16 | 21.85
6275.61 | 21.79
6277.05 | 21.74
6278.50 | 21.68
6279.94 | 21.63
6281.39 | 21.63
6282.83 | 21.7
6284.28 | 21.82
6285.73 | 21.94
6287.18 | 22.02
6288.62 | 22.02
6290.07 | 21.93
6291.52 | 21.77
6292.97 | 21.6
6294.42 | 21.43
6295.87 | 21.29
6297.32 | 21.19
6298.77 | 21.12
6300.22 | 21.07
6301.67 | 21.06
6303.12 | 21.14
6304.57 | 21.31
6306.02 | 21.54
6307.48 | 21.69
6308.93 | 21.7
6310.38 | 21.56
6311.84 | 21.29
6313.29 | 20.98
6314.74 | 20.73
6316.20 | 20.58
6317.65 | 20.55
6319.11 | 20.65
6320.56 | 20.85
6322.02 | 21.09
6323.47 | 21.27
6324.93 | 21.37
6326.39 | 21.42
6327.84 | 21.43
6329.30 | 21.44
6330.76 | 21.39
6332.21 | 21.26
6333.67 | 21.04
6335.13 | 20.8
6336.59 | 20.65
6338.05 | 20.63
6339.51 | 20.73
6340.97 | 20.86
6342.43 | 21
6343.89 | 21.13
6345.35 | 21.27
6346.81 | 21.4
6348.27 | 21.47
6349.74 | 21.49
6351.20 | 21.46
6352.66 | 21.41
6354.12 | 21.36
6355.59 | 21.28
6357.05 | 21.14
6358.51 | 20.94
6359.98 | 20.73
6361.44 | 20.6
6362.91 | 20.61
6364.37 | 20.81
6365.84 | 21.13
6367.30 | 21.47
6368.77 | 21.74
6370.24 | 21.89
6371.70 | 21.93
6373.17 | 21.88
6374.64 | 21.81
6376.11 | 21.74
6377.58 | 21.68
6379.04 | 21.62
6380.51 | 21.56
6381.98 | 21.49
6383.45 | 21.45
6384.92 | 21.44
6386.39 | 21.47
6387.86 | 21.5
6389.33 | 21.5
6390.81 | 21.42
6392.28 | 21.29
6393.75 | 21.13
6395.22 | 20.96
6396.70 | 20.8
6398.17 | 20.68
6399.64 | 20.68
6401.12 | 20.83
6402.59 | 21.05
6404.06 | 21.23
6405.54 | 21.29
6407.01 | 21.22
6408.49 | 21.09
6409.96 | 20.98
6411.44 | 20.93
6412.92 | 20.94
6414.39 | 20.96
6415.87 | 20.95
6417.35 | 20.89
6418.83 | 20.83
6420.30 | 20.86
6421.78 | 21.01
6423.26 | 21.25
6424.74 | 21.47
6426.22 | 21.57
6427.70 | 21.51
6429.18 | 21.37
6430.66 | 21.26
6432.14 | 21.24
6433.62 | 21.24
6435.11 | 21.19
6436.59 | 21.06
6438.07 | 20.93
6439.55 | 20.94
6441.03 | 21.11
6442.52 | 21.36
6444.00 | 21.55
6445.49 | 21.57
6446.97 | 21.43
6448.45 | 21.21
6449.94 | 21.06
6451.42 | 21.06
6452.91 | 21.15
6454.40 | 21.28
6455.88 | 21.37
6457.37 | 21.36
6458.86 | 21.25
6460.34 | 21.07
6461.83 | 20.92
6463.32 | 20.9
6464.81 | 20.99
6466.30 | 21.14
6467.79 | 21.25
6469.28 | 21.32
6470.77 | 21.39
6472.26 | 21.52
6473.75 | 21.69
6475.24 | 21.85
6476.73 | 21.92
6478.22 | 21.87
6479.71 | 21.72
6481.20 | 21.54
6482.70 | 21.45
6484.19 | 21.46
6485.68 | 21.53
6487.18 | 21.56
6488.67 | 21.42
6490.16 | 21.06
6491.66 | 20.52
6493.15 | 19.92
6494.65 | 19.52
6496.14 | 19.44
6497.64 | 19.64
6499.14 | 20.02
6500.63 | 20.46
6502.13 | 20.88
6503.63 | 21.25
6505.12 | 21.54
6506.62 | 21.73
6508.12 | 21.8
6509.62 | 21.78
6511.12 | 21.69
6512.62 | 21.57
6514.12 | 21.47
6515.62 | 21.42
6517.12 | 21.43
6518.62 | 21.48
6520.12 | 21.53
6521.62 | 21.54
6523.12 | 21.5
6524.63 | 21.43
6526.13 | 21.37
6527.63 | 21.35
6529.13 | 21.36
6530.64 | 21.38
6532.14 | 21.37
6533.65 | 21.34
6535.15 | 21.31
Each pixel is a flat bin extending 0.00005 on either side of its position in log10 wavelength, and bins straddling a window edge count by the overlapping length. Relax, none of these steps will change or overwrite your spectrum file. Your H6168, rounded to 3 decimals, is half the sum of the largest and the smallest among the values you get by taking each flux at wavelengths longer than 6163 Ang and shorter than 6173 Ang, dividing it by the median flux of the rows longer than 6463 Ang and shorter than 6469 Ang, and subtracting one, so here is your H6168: -0.050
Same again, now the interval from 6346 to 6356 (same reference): 0.015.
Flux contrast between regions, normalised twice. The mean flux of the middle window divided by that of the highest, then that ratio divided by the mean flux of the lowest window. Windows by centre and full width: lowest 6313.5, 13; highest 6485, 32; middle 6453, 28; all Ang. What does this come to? 0.0478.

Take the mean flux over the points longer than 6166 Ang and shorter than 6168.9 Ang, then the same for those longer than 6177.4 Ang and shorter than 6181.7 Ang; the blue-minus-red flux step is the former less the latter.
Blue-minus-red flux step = -2.6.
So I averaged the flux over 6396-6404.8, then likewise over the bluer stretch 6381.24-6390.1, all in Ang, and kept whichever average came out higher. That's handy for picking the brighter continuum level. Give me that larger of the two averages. 21.5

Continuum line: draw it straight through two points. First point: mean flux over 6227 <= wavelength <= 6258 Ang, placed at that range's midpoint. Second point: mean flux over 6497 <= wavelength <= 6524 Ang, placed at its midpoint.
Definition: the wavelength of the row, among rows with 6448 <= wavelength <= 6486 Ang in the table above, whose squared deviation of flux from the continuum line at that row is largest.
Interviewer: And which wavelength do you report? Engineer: 6476.73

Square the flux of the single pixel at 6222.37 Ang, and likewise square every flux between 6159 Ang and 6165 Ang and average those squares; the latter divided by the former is 0.83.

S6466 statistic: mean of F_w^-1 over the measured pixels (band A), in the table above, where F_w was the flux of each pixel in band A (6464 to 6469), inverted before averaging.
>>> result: 0.0473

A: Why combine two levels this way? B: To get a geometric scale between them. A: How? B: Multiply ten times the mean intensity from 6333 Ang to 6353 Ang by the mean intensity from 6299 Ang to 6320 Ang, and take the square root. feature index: 66.8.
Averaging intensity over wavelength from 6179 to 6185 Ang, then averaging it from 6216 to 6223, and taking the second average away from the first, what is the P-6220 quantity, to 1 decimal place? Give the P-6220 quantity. 1.0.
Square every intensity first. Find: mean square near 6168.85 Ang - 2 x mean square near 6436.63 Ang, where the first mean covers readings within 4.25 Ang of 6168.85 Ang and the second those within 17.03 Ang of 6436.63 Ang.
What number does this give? -501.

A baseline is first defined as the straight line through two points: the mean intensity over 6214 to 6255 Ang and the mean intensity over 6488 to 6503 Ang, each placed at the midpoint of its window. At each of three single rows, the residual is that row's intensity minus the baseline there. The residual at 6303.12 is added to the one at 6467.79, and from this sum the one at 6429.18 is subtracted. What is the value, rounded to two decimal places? 0.28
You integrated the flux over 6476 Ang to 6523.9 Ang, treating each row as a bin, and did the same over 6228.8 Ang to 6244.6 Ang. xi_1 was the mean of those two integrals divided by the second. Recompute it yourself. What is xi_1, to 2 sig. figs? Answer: 2.0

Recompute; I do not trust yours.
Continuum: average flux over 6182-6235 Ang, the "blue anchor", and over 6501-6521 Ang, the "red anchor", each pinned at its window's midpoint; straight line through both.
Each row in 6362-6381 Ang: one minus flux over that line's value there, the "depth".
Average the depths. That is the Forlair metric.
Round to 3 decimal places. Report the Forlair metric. -0.001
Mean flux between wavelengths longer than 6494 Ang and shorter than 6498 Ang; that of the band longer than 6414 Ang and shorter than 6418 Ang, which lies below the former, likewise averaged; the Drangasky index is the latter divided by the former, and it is 1.07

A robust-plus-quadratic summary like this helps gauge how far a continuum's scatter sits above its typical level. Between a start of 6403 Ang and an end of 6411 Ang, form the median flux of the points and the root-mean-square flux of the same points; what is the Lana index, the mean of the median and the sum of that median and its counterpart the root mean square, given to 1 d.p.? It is 31.8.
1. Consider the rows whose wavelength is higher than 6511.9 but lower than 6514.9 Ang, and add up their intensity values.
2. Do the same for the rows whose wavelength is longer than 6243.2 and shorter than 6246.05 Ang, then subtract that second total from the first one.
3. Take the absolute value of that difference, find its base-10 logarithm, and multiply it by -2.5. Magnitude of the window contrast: 0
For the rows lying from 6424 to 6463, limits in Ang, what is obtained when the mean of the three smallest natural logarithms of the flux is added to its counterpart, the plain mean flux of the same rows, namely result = 24.3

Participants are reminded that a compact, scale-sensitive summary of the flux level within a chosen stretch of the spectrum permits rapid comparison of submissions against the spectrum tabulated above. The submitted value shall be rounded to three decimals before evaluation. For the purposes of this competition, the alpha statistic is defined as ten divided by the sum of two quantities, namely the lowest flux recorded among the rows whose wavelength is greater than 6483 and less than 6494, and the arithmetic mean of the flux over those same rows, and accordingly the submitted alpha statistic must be 0.244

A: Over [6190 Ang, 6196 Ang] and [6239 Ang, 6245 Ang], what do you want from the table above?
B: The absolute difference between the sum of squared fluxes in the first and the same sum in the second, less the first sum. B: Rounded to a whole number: -1771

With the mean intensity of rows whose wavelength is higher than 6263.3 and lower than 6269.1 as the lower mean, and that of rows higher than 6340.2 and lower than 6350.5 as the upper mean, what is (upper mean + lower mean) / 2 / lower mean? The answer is 0.99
